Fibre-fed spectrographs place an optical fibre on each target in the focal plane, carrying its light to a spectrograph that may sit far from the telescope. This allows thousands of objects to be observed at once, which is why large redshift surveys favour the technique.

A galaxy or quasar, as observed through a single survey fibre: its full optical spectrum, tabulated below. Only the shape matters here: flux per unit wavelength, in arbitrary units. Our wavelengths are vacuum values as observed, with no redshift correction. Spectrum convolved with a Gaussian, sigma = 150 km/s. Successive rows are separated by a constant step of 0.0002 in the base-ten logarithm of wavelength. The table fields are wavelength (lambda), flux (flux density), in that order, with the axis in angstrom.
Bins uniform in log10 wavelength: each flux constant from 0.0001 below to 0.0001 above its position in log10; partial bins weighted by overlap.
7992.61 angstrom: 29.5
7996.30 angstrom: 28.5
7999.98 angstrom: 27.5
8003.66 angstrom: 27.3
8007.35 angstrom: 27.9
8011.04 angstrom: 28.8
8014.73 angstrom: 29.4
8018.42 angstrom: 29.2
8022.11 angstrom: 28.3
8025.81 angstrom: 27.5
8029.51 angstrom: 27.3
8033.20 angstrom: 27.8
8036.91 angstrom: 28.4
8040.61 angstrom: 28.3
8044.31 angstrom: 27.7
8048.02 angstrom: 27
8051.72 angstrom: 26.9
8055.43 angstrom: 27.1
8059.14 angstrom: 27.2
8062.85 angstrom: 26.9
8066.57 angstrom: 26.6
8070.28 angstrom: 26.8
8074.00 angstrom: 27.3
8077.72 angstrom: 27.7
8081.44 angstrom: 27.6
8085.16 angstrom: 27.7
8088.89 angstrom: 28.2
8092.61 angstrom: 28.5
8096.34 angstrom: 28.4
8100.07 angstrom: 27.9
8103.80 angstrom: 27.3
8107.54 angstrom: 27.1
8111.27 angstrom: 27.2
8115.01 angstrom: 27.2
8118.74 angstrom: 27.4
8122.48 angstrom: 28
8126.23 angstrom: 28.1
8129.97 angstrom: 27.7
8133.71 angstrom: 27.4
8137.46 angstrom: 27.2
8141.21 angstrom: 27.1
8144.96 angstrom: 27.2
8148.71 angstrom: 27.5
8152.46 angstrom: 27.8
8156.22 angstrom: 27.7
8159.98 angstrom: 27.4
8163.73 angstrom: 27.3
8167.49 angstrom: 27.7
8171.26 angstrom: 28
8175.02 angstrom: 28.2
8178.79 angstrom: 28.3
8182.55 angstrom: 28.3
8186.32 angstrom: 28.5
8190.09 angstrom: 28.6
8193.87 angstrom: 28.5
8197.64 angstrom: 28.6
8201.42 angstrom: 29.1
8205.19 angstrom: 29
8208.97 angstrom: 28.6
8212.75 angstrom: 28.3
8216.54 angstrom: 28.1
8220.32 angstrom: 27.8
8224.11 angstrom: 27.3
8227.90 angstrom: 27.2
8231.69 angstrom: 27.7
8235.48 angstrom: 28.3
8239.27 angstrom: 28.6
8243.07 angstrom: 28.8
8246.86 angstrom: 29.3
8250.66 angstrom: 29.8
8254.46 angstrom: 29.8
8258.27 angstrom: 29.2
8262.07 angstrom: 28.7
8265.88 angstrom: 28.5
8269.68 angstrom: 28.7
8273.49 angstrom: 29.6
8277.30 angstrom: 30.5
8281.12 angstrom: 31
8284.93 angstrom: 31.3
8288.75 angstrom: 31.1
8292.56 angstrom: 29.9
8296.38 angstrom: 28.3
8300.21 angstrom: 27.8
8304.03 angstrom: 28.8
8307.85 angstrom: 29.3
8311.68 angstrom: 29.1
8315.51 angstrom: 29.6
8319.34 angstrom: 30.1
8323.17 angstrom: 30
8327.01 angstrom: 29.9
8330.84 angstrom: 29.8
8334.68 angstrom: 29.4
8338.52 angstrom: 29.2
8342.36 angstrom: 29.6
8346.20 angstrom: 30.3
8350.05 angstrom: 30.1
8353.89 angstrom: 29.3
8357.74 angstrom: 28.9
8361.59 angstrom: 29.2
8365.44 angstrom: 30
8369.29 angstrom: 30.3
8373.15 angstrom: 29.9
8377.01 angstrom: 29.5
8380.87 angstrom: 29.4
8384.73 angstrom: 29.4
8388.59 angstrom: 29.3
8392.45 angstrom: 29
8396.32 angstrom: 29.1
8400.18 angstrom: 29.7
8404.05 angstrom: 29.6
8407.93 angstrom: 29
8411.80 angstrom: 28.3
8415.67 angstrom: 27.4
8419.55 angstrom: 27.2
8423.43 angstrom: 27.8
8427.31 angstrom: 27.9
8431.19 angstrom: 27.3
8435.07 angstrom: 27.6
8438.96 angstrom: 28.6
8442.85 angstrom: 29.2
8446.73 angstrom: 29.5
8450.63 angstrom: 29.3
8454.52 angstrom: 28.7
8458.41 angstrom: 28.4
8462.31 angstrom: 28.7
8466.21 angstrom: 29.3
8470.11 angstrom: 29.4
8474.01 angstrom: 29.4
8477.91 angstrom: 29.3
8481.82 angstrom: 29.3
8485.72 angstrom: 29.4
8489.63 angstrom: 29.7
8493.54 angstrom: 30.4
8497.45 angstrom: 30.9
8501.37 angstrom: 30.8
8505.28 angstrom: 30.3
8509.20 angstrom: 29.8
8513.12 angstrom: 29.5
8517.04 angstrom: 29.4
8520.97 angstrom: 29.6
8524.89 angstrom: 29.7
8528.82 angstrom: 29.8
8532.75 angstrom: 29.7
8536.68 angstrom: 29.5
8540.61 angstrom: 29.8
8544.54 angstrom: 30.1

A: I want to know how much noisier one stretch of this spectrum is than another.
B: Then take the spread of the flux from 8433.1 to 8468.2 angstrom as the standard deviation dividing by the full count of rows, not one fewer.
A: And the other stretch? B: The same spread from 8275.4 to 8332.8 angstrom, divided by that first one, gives 1.7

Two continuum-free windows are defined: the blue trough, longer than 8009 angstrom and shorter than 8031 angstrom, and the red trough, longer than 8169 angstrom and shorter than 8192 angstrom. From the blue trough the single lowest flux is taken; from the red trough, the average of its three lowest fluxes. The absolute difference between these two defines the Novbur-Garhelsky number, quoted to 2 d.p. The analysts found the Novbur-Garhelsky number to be 0.87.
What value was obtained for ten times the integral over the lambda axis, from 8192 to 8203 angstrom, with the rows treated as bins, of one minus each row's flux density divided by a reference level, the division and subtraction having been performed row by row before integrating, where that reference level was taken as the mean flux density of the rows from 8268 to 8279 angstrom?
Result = 3.3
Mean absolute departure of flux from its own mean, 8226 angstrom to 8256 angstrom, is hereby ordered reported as 0.7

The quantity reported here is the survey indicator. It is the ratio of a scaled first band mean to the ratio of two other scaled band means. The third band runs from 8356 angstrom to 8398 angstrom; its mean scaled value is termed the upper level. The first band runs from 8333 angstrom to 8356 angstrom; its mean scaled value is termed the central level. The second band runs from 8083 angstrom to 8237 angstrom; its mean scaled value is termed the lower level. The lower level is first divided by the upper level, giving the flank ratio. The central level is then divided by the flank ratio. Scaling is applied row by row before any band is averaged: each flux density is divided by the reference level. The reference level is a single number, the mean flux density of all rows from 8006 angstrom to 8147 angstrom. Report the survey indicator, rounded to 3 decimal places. 1.132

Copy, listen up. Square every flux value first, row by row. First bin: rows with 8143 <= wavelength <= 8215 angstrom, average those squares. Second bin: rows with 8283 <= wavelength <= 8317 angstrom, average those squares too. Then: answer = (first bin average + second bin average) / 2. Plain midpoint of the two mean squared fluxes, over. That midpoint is 831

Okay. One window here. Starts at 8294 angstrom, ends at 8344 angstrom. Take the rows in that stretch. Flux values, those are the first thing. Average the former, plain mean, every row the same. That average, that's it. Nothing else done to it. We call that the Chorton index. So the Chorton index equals 29.3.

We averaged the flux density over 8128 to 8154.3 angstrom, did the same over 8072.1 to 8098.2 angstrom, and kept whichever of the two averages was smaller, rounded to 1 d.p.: 27.4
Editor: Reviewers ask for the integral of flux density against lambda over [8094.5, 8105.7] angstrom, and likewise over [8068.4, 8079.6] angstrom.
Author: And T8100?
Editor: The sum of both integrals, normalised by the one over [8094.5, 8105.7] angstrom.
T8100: 1.98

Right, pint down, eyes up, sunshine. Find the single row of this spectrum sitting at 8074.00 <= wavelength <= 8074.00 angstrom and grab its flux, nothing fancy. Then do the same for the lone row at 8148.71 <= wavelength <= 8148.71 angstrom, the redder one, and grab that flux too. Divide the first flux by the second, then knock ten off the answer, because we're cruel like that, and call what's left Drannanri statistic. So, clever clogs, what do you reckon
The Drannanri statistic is -9.01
